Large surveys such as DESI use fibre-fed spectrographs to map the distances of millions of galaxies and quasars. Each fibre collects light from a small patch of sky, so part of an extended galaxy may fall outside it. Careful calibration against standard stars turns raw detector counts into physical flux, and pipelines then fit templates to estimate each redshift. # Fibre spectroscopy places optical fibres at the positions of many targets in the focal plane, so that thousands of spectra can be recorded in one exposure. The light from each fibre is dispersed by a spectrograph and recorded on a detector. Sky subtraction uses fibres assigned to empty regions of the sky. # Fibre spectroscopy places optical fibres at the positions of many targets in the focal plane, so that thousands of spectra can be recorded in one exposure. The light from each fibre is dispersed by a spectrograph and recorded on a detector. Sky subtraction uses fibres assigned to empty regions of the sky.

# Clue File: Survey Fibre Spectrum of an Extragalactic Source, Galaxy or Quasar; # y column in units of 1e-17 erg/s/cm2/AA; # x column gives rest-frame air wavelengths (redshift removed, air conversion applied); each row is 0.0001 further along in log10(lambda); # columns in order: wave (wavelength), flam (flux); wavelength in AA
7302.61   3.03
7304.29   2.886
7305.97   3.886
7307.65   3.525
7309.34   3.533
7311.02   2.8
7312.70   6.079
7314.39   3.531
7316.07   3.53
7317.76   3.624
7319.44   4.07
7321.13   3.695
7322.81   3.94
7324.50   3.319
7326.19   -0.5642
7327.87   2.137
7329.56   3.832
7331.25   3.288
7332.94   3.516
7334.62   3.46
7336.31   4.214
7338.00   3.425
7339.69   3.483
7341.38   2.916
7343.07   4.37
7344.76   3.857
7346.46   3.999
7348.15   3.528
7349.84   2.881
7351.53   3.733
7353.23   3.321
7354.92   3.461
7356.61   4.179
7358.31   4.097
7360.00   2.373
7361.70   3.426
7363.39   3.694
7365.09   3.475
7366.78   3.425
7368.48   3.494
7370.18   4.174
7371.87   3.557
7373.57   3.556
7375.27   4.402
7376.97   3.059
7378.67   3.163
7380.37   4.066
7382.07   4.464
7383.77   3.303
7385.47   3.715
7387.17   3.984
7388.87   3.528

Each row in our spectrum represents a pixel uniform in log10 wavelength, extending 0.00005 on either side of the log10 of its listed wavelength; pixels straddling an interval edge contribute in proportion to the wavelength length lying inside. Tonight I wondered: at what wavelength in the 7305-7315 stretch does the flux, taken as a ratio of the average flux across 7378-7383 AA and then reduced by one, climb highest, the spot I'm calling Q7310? 7312.70 AA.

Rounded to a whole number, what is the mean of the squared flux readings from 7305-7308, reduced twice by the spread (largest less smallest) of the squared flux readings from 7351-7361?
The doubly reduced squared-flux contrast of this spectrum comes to -10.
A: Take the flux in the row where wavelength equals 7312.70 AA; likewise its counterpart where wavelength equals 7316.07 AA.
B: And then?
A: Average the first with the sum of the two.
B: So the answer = 7.8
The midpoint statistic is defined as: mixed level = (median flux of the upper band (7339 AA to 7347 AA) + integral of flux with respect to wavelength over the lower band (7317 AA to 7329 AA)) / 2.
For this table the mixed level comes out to 19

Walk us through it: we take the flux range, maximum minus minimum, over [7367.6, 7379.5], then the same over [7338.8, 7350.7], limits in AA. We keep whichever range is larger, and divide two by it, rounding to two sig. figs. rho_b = 1.3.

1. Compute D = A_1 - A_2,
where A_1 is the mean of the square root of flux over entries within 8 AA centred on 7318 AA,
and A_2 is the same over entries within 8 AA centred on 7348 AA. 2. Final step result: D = 0.03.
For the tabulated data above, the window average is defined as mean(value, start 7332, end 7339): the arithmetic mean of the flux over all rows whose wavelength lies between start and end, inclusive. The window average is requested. 3.65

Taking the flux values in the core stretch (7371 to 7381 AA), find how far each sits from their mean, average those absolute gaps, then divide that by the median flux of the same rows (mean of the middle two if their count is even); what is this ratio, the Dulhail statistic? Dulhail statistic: 0.11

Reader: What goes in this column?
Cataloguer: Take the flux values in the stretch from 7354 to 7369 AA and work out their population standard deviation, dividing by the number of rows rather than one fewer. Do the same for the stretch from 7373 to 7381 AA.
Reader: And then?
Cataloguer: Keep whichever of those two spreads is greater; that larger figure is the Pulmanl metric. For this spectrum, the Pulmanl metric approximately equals 0.52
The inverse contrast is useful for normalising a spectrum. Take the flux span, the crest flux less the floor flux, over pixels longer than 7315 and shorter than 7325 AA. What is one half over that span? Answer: 0.67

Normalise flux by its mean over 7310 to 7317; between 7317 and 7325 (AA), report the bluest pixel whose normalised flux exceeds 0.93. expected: 7319.44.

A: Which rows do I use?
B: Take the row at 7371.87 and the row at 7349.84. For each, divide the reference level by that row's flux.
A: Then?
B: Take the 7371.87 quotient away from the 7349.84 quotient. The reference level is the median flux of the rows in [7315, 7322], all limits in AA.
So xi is 0.2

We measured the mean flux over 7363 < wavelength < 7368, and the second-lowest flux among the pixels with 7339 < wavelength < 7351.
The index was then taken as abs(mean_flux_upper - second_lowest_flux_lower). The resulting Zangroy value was 0.6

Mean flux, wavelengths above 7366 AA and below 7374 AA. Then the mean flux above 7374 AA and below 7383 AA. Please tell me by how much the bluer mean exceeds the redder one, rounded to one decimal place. -0.2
